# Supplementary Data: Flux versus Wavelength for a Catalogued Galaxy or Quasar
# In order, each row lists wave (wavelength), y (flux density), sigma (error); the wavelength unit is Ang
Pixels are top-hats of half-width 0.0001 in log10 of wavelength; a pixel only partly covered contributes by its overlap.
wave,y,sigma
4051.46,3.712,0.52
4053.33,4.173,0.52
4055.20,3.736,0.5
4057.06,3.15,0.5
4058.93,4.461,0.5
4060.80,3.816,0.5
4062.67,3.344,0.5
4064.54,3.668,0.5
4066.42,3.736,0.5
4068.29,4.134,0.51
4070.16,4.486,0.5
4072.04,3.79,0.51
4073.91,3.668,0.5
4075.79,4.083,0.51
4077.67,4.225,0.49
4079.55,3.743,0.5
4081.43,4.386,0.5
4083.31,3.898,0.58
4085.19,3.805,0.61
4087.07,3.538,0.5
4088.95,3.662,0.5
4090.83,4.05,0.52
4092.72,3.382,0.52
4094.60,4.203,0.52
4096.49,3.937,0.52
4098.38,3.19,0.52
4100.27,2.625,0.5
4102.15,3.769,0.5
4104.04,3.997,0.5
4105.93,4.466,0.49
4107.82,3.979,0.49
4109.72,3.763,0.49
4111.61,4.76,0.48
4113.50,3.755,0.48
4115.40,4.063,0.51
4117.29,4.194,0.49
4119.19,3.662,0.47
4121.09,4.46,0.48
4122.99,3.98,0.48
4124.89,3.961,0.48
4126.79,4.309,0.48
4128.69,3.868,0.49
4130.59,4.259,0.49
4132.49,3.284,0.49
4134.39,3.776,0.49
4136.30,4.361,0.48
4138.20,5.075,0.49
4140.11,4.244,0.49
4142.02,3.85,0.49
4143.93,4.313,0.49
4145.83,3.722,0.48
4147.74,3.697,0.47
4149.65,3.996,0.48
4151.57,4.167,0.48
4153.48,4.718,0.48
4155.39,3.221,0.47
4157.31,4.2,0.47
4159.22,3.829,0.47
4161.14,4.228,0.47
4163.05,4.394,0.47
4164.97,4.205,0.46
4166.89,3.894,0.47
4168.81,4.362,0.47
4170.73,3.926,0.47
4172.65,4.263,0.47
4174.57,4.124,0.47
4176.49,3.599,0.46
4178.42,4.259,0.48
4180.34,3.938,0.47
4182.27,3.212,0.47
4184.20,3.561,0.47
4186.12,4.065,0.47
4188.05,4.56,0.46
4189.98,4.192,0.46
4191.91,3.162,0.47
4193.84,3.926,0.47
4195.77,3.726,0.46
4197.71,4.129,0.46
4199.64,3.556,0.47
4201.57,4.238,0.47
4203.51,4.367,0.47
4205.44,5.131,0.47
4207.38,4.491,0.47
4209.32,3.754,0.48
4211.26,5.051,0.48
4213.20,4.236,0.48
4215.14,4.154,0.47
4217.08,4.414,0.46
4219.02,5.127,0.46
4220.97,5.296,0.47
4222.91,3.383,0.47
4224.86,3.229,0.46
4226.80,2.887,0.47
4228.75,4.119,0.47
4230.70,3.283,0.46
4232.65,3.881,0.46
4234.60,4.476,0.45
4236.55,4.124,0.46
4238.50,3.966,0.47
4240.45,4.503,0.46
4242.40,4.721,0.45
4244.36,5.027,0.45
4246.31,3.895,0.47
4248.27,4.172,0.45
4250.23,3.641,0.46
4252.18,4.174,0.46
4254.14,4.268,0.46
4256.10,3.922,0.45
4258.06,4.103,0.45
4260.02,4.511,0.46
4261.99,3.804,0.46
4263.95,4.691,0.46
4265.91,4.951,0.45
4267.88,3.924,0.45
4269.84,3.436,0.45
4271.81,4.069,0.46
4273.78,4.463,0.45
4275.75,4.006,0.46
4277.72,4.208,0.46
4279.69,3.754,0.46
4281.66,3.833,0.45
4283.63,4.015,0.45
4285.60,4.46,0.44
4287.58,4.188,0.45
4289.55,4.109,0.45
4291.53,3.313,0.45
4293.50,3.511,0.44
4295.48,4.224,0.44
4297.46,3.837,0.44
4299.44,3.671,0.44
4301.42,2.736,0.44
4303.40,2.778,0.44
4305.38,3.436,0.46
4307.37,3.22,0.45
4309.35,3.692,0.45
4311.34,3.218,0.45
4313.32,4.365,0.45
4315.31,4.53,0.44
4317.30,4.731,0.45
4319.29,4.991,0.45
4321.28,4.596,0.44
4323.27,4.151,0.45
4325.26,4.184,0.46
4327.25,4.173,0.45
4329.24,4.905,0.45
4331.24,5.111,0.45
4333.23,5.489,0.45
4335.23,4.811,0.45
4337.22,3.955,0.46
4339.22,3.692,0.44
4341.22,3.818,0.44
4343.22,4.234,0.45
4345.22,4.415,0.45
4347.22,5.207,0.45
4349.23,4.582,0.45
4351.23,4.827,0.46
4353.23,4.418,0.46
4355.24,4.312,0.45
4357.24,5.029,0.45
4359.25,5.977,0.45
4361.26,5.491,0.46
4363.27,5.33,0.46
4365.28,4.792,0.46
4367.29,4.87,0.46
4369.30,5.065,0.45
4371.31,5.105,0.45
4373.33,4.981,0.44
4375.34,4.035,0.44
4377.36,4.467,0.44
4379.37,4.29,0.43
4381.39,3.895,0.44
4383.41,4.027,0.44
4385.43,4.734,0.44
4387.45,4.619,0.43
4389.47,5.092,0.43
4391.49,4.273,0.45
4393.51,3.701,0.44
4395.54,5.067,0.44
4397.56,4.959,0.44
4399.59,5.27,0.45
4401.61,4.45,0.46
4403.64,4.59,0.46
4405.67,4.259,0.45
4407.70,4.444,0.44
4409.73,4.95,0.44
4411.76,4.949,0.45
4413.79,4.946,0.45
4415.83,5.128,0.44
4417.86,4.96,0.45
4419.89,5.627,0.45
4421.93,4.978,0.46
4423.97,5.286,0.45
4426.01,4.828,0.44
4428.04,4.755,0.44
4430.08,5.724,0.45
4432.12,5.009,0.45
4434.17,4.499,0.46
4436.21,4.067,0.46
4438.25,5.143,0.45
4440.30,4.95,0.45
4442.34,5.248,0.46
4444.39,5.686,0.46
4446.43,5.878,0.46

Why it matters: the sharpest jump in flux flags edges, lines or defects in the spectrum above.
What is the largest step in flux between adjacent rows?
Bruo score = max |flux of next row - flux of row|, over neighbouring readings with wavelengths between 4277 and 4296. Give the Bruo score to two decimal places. 0.80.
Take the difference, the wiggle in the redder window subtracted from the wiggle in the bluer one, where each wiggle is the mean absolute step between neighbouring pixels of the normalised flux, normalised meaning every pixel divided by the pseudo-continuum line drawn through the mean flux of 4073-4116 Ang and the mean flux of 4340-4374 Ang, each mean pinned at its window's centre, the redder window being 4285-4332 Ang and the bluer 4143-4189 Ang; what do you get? 0.027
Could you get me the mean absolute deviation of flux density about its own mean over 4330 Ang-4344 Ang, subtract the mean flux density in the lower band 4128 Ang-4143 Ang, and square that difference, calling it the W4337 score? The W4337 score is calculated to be 12.2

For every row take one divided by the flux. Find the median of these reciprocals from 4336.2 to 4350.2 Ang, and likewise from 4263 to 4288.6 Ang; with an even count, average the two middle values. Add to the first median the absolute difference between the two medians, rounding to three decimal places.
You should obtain 0.246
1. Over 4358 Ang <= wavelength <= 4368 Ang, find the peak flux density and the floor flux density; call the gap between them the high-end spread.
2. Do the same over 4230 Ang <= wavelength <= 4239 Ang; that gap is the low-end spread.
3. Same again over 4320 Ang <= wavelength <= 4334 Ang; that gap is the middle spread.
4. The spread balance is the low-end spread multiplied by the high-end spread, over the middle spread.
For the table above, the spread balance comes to 1.1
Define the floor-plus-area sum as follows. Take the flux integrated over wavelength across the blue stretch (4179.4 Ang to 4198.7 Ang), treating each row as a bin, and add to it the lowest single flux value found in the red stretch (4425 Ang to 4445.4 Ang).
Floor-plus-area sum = 78.3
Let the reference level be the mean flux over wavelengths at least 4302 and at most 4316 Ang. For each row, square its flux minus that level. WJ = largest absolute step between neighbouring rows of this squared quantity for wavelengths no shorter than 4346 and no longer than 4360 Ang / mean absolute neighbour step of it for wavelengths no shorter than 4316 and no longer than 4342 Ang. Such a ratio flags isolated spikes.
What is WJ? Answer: 5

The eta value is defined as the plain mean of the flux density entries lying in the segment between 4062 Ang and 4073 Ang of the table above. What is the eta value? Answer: 3.9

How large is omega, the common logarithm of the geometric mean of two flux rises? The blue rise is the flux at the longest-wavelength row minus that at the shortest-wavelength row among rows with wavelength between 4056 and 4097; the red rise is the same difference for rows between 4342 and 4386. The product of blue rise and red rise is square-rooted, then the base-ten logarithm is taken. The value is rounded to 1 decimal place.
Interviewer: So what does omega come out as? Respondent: -0.2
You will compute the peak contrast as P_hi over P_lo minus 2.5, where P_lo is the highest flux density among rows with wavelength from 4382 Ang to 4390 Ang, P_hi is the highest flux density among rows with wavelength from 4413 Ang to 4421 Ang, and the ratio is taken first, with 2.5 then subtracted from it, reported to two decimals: -1.39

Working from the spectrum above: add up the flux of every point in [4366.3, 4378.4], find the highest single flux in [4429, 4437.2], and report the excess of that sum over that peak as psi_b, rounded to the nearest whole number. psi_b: 23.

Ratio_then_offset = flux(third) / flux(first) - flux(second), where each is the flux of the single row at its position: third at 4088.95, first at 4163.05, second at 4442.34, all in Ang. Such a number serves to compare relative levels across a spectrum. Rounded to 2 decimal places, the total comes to -4.41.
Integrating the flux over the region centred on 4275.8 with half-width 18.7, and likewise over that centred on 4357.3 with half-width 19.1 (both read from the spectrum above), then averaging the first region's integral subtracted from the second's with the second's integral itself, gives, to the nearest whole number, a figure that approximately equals 105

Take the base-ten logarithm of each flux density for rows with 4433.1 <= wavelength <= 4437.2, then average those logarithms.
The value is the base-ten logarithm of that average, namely -0.20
